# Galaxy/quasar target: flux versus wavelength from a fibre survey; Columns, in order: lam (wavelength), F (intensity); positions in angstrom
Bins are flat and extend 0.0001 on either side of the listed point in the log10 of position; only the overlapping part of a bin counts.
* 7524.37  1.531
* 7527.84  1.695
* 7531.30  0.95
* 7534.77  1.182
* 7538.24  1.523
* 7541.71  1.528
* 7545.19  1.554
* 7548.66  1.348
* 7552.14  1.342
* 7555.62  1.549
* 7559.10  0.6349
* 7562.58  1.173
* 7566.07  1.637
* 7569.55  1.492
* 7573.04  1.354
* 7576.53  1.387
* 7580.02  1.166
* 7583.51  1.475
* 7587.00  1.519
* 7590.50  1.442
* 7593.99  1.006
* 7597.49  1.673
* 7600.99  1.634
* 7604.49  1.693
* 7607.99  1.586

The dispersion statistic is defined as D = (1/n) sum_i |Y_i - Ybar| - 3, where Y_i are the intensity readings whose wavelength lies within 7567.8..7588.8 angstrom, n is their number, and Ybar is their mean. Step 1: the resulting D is -2.90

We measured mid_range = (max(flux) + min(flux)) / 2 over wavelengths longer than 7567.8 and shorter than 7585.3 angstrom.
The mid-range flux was 1.33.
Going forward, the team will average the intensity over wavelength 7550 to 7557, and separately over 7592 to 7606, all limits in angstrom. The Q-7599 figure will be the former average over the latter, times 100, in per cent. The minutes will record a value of 96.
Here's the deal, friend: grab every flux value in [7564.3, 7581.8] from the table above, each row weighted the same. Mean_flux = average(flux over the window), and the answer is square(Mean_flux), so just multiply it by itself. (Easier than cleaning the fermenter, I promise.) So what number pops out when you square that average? 1.98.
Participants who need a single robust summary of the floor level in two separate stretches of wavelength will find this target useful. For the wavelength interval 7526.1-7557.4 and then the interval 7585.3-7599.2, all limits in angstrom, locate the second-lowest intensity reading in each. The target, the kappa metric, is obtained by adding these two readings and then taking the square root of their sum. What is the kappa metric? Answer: 1.62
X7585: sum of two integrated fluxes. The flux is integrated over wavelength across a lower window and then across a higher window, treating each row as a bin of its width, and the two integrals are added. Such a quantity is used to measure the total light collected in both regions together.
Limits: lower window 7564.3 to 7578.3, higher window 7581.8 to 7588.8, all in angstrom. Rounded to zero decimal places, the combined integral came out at 31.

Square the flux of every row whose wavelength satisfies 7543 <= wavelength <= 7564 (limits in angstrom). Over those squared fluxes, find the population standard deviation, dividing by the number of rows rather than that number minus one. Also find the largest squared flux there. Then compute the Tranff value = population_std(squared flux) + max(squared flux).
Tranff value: 3.10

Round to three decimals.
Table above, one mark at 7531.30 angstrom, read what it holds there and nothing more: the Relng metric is 0.950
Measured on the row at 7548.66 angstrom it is 1.348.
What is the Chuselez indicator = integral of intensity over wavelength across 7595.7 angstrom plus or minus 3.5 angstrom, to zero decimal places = 9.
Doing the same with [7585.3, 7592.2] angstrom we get 10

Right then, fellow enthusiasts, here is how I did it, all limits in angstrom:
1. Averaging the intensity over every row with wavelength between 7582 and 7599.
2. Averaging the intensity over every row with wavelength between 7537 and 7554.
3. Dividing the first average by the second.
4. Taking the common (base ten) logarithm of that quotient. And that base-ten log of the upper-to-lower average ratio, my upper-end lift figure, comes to -0.01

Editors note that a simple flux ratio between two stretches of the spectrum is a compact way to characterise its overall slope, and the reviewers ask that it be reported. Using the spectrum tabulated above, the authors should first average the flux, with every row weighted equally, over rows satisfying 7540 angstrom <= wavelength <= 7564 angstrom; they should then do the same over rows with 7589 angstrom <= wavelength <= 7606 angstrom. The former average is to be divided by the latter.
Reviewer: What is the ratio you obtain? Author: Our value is 0.88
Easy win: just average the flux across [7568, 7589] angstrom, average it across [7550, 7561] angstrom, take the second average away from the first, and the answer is 0.22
